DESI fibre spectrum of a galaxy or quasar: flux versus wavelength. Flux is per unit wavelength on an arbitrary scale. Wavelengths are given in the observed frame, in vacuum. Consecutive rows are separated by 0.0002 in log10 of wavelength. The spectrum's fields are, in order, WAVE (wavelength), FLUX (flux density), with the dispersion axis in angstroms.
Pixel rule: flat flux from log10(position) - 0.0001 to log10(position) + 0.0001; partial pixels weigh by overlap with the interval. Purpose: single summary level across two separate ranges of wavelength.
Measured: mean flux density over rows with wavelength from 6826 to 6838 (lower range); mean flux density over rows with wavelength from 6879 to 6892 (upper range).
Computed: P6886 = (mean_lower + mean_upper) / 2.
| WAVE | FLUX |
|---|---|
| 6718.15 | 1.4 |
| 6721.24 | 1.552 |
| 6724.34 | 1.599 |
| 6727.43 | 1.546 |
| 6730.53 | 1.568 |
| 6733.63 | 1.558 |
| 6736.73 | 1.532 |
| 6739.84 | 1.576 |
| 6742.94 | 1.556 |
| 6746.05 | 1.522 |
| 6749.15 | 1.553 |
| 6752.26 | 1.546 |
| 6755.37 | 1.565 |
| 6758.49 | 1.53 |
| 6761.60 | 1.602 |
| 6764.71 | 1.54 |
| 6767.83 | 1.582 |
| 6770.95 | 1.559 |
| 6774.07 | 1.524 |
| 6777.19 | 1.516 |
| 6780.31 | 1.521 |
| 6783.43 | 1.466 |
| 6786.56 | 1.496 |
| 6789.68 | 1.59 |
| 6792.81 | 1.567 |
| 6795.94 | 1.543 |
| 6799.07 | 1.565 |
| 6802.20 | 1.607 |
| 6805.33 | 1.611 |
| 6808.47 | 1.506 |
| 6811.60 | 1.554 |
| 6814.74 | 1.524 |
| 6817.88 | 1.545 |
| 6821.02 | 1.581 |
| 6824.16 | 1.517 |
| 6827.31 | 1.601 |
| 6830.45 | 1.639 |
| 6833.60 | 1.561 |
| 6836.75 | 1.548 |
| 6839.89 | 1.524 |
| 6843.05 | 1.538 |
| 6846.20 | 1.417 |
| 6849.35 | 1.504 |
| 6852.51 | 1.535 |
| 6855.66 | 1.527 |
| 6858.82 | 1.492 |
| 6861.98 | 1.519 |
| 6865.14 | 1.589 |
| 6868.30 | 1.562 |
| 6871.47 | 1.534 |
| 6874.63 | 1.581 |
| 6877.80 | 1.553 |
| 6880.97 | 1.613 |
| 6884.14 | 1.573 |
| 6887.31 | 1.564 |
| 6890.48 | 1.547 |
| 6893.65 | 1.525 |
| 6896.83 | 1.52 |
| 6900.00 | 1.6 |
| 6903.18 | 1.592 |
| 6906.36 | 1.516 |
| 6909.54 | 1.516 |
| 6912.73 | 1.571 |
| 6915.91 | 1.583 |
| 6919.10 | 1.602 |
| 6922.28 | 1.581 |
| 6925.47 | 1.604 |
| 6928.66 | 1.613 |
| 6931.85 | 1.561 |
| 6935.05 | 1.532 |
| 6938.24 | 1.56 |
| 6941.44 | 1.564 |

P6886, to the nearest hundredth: 1.58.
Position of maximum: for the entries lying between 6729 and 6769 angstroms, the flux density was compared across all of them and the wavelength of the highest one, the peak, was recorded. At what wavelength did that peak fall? 6761.60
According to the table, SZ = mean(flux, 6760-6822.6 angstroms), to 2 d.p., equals 1.55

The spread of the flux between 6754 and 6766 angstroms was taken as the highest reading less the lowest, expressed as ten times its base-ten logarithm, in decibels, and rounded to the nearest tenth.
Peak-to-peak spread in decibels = -11.4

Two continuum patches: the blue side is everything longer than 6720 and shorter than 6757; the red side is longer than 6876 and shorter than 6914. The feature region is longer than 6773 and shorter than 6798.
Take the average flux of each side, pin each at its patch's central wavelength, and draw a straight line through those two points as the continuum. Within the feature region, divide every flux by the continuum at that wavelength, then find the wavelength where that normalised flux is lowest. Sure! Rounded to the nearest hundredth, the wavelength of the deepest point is 6783.43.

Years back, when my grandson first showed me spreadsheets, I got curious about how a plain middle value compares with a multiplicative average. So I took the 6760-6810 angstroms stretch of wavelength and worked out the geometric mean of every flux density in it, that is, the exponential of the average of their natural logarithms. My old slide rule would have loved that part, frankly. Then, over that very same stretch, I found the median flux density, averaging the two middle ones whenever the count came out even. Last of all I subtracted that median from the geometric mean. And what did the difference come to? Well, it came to -0.0019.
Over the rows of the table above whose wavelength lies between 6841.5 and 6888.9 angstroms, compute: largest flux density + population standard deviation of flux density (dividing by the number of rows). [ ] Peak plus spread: 1.659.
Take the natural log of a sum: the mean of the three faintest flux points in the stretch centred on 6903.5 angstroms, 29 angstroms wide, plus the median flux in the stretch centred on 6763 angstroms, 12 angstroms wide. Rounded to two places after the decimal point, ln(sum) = 1.12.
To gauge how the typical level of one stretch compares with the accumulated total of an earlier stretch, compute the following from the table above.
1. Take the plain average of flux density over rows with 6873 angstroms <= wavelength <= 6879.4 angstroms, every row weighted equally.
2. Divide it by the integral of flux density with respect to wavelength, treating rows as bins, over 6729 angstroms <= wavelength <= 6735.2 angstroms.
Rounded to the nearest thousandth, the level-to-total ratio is 0.162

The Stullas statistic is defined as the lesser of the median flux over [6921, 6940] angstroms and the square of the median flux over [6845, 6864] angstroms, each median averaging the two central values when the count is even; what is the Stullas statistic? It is 1.57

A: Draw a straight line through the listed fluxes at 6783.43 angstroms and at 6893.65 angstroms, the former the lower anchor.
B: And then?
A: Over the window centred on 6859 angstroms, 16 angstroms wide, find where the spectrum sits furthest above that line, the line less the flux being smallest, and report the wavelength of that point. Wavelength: 6865.14 angstroms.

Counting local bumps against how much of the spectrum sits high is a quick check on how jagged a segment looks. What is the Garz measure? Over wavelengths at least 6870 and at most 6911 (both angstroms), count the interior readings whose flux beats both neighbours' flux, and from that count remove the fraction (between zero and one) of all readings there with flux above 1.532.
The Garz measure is 2.3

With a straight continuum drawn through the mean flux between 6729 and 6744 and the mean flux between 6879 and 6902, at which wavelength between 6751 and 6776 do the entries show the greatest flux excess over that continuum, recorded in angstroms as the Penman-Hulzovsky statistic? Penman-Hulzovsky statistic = 6761.60 angstroms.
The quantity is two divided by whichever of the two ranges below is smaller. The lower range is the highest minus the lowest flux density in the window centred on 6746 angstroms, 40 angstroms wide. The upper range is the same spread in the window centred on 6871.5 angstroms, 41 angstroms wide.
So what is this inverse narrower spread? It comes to 25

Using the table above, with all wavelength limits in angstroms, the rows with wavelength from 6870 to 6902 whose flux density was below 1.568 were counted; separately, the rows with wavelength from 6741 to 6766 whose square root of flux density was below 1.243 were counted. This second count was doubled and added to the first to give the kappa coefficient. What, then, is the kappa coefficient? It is 12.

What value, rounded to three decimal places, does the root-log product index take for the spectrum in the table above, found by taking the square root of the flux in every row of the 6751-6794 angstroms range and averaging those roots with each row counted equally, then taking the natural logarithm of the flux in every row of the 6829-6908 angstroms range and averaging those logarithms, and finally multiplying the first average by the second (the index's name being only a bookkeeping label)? 0.541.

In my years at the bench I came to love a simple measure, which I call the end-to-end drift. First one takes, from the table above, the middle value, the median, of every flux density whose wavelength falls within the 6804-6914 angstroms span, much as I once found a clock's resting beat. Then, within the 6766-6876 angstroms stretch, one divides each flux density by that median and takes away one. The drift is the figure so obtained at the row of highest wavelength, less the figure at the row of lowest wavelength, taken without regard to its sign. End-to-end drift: 0.00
